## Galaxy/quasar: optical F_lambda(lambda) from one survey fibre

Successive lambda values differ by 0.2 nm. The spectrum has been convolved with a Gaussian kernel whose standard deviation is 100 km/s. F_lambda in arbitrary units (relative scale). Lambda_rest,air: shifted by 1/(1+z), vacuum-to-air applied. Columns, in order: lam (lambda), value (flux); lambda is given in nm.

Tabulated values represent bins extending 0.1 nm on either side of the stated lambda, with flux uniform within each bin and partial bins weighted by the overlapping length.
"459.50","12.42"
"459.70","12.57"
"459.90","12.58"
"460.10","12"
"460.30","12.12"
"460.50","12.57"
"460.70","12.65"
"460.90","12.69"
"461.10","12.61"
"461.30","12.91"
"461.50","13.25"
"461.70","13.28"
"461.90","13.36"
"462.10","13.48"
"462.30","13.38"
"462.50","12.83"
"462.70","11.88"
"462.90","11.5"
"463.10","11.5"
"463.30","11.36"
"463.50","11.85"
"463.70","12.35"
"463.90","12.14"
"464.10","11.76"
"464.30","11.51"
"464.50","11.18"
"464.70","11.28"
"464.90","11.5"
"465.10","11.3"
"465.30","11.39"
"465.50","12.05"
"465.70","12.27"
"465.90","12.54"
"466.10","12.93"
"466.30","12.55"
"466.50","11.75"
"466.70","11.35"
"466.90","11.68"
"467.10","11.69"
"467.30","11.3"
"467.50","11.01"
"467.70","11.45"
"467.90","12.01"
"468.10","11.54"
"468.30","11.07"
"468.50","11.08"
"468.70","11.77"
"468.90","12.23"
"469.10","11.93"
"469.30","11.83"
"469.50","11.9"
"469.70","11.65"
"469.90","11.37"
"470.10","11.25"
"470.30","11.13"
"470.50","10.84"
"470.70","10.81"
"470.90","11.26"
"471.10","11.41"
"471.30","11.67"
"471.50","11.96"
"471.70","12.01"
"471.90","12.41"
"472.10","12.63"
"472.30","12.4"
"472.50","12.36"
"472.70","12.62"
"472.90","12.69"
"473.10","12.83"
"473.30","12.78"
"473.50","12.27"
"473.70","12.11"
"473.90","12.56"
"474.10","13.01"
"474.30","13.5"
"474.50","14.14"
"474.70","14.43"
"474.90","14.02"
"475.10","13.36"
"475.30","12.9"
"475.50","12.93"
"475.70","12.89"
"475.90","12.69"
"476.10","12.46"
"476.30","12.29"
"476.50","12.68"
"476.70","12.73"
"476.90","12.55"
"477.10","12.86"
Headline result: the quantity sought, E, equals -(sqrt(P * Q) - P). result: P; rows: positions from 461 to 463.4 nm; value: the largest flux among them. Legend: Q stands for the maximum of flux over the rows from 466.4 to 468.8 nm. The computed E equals 0.8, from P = 13.48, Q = 12.01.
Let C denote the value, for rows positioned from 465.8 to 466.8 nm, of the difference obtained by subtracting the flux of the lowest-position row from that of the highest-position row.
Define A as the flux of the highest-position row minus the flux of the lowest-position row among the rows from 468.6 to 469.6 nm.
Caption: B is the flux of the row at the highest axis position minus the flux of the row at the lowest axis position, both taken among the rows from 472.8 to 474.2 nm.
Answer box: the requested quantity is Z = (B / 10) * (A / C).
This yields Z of -0.003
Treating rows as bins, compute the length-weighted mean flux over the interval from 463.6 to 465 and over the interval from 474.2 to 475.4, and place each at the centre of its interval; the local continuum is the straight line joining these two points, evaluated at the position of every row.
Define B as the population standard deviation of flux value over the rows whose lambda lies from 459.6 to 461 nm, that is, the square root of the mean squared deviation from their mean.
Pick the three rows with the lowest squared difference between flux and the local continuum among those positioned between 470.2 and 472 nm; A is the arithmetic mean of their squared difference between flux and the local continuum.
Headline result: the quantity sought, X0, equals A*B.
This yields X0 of 0.26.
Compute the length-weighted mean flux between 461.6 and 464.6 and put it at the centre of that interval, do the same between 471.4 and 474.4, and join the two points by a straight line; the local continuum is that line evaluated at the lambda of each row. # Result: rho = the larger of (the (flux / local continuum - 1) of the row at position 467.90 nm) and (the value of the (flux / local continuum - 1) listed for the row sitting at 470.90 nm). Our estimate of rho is -0.03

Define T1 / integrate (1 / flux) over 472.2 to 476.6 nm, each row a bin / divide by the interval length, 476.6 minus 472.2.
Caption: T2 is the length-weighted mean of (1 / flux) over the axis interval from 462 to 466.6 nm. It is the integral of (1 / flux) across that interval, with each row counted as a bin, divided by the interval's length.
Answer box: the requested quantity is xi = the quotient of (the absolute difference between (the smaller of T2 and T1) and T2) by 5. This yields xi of 0.0012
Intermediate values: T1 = 0.078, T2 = 0.0835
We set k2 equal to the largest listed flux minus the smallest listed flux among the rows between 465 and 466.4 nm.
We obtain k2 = 1.6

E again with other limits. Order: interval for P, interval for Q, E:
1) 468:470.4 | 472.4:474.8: -1.1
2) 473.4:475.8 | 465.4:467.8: 0.8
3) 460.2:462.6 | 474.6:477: -0.5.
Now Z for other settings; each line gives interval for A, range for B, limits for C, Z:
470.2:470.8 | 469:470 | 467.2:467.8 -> 0.119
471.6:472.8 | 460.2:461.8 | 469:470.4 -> -0.088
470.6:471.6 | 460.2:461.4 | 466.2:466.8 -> -0.076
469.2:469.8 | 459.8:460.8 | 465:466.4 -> -0.001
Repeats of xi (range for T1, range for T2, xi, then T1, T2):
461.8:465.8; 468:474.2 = 0.0001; 0.084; 0.0842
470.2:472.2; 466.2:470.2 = 0.0000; 0.086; 0.0862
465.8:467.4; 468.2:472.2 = 0.0005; 0.084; 0.0863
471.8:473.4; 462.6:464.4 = 0.0011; 0.079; 0.0851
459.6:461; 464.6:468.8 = 0.0011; 0.080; 0.0857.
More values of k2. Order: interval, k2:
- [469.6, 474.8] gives 3.6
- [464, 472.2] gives 2.1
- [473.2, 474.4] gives 1.4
